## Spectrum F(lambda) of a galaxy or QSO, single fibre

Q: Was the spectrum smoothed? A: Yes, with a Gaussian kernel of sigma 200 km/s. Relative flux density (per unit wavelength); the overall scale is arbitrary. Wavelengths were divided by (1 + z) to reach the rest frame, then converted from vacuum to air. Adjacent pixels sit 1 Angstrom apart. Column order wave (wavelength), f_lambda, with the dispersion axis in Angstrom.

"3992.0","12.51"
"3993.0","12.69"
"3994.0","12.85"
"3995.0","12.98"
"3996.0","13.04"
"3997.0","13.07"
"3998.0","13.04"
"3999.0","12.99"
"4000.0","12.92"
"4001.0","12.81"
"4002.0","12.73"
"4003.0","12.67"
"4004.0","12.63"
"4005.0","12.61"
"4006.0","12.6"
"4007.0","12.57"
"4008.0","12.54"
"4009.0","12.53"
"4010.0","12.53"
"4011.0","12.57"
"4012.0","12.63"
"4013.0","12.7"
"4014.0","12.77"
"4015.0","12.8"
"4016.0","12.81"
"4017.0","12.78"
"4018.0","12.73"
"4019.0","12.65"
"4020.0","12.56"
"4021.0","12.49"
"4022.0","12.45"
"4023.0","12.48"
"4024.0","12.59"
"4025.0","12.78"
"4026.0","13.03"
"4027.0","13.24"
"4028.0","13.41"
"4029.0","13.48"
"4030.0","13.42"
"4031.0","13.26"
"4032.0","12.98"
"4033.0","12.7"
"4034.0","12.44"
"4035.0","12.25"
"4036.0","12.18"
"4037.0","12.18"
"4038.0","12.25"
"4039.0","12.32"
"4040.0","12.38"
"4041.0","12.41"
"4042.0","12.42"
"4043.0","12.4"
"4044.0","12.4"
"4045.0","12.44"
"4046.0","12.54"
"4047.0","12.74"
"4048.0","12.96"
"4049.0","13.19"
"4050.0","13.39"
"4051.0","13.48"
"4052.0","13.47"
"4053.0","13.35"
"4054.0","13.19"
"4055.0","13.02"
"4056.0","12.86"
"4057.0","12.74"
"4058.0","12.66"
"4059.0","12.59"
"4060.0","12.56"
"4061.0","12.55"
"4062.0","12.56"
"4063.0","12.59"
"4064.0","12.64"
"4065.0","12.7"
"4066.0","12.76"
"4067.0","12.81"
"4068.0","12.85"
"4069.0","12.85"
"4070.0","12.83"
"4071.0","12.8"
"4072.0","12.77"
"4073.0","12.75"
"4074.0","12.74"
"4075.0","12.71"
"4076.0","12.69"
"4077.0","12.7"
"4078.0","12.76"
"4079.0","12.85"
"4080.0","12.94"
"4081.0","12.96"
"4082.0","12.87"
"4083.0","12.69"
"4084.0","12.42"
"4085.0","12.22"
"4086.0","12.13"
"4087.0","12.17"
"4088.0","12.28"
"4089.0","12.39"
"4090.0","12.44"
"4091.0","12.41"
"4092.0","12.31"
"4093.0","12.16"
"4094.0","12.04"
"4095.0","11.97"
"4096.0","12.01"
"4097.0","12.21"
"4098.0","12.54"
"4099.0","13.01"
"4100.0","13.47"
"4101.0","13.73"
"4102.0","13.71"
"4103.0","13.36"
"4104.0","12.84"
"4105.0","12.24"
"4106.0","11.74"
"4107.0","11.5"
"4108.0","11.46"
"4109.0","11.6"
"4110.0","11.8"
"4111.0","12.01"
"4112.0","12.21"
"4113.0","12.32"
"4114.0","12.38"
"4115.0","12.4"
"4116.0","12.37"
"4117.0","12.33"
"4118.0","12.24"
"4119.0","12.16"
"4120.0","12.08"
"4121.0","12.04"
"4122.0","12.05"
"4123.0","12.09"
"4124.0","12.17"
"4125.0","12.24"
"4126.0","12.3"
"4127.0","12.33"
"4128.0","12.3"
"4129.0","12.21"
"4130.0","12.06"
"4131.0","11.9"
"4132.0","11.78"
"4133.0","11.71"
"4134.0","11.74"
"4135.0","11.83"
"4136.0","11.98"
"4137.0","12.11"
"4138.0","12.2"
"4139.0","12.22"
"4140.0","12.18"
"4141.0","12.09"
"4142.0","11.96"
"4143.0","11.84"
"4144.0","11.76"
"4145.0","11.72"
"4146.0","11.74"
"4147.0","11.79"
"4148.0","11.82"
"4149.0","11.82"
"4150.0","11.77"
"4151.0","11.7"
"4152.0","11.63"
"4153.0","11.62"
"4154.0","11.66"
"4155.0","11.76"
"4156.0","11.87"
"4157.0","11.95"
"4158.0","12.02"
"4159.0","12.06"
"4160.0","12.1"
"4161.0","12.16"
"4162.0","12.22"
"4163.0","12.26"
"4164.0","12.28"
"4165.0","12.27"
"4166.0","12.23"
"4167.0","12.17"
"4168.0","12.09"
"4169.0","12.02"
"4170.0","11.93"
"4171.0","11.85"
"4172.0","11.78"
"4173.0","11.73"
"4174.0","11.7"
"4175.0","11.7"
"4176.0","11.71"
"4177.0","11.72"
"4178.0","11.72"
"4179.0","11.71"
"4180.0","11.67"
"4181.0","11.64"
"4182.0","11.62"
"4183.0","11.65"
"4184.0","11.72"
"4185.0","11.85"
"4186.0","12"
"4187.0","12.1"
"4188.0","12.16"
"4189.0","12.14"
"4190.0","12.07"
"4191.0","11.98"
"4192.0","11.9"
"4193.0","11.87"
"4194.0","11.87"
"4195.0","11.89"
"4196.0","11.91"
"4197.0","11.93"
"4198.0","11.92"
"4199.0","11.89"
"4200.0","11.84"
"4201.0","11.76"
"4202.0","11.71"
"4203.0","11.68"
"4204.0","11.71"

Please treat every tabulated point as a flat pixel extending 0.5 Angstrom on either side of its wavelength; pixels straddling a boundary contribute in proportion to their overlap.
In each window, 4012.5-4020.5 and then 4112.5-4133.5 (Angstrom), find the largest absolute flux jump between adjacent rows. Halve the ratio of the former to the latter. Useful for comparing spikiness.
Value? 0.28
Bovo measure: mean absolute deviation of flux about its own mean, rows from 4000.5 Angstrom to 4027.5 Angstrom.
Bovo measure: 0.13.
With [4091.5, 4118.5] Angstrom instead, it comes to 0.45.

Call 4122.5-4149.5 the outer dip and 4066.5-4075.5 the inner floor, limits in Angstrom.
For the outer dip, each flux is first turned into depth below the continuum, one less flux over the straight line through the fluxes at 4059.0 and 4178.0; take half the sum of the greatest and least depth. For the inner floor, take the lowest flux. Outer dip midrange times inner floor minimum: 0.054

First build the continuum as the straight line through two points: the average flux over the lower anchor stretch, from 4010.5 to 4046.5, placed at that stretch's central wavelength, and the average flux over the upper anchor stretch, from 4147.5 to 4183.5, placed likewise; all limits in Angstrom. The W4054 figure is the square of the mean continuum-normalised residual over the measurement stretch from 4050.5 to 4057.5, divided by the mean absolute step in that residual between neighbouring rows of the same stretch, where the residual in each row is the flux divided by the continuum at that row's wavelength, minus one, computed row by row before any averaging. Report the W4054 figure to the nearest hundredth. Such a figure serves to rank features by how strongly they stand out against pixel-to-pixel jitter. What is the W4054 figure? 0.28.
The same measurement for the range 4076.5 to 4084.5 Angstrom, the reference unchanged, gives 0.12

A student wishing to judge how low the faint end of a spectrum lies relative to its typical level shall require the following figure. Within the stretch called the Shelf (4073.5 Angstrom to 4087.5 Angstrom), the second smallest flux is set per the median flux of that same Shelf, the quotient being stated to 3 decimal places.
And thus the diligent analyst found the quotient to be 0.958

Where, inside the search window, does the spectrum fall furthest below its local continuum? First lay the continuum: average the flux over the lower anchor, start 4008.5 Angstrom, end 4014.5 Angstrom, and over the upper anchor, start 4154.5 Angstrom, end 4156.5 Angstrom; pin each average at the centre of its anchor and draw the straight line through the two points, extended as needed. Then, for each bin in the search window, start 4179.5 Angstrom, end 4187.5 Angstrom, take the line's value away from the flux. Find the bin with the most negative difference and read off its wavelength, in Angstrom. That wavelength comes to 4182.0 Angstrom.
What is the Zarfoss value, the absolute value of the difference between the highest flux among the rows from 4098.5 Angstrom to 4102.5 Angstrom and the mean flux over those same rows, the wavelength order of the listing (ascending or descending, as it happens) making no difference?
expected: 0.25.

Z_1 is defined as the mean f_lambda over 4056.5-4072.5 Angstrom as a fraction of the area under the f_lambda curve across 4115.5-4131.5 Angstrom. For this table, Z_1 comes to 0.0652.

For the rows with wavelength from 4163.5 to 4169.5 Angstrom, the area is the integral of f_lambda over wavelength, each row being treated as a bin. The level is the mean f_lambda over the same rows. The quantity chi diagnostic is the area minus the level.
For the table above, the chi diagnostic 60.9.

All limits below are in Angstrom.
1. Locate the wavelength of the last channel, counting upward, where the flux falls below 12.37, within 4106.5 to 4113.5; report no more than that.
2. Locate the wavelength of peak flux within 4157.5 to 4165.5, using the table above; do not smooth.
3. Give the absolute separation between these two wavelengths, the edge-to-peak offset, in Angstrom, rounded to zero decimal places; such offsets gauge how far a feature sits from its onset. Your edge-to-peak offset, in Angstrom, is 51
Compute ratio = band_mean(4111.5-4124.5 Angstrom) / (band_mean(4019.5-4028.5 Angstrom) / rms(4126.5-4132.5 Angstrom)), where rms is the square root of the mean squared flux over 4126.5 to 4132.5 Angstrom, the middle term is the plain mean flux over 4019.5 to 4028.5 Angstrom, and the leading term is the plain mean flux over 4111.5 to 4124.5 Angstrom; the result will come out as 11.6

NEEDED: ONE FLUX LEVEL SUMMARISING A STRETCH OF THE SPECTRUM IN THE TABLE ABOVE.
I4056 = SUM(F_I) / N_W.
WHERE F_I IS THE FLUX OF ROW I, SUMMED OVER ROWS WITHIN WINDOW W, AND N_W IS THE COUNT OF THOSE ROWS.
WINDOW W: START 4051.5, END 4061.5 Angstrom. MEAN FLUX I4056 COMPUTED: 12.9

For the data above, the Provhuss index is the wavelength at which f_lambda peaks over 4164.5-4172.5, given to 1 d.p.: 4165.0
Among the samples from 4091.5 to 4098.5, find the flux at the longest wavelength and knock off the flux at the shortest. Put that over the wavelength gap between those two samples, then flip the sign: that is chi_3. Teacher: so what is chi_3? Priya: -0.04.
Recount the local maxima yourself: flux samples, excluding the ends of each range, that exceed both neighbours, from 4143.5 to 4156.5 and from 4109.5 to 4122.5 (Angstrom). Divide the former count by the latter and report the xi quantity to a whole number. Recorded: 0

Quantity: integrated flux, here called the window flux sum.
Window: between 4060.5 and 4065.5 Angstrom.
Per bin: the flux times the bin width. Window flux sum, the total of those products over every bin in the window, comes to 63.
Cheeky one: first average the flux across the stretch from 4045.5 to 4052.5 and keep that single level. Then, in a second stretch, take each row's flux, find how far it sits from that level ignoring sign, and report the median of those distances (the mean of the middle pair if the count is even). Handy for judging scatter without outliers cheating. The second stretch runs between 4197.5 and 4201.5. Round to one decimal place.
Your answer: 1.2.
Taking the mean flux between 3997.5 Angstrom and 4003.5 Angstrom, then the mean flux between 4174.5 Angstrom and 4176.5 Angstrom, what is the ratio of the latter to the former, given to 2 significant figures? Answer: 0.91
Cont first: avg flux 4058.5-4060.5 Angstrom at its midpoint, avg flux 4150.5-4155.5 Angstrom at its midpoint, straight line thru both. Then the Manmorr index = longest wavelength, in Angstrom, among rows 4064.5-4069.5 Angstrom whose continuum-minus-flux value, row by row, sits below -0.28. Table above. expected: 4069.0 Angstrom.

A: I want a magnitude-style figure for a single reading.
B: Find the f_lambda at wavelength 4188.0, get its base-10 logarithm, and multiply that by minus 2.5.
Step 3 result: -2.71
